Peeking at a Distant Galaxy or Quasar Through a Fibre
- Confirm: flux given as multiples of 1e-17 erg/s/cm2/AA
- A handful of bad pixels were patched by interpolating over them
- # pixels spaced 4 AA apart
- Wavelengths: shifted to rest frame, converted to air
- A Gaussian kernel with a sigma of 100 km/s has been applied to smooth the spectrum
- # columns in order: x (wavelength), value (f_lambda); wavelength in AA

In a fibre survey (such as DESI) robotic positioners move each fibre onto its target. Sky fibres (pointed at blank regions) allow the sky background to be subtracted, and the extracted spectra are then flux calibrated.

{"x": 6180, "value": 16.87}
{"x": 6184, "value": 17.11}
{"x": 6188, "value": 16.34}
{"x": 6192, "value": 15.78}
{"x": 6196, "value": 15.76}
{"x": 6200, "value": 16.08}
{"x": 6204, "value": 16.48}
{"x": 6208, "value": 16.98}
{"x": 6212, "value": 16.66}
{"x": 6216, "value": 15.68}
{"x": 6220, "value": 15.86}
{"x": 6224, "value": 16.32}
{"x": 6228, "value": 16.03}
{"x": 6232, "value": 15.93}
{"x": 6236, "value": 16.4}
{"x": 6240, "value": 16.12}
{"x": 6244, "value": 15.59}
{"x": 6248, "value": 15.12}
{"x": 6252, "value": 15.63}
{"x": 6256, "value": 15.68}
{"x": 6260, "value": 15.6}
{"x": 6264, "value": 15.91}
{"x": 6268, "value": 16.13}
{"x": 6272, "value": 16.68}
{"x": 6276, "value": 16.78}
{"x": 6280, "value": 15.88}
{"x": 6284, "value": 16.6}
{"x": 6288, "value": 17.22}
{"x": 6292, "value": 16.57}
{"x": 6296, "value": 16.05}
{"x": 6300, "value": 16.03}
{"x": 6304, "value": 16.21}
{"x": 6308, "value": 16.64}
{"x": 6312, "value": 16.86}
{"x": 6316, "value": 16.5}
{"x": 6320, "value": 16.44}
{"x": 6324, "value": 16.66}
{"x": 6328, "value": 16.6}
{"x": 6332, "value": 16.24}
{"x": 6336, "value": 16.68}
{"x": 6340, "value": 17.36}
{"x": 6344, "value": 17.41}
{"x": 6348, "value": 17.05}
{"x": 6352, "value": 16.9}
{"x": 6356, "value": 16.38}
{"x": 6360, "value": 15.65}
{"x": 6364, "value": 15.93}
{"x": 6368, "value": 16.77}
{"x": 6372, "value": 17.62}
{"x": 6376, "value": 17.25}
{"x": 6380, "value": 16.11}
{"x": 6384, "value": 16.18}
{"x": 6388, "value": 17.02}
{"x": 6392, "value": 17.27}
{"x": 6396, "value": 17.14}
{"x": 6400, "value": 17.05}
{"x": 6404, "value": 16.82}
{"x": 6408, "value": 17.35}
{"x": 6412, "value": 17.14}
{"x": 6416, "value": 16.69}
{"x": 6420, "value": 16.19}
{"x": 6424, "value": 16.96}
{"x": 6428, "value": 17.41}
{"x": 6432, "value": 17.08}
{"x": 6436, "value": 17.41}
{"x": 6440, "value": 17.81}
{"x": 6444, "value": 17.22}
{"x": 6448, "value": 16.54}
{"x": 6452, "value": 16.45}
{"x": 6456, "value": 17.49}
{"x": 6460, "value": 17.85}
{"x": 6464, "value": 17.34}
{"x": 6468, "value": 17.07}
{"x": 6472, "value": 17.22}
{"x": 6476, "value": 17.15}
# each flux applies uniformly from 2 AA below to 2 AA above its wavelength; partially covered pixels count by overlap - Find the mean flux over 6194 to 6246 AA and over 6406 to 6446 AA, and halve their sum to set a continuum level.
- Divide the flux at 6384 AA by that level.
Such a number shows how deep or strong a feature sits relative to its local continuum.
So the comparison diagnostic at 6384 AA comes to 0.97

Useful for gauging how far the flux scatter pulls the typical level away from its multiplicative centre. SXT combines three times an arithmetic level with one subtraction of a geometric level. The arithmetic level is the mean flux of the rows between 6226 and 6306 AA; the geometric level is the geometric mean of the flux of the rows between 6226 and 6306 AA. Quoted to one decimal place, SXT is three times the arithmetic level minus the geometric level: 32.2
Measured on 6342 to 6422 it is 33.6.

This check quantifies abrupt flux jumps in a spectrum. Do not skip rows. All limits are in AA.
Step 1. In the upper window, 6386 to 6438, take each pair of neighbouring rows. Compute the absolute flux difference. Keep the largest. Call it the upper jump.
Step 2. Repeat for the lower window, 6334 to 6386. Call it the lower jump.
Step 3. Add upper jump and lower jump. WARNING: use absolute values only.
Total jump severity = 1.9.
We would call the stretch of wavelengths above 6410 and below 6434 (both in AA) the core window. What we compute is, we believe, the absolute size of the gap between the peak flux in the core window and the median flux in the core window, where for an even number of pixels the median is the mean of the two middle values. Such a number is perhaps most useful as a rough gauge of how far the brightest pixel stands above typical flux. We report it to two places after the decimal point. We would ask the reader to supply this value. 0.39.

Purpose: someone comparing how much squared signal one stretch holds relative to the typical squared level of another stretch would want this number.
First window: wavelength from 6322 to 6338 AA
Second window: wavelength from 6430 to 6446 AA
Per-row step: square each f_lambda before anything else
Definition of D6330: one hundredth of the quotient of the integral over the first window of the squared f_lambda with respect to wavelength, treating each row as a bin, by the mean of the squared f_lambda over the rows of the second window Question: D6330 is 0.145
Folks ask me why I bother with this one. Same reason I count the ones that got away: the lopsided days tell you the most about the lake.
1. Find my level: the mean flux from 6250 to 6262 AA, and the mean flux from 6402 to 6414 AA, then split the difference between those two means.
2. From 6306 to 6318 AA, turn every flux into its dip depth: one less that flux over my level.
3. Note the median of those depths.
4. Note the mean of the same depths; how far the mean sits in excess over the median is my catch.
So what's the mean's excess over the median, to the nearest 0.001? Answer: -0.002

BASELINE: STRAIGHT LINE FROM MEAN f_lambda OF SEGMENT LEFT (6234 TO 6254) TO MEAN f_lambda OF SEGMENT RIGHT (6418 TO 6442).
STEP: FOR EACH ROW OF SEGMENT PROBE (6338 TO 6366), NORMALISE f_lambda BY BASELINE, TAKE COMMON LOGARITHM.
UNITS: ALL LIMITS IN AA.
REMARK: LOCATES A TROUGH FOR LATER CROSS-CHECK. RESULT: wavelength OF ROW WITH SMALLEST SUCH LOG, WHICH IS 6360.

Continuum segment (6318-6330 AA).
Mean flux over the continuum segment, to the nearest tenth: 16.6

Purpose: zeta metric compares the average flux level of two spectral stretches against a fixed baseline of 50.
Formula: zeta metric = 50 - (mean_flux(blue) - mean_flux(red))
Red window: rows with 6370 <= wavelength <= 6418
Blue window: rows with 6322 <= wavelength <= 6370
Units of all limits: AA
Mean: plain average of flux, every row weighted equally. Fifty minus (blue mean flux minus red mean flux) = 50.3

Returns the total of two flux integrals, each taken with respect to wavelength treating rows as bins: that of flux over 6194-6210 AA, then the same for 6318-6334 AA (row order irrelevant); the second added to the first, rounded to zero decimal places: 525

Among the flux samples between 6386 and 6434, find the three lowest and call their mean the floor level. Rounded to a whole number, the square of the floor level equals 274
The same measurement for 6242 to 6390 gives 238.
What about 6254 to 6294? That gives 247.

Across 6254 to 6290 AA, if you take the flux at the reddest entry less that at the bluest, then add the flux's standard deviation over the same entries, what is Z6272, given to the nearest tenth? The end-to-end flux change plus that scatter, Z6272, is 2.1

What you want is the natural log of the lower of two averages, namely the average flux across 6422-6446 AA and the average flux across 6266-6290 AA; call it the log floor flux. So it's 2.81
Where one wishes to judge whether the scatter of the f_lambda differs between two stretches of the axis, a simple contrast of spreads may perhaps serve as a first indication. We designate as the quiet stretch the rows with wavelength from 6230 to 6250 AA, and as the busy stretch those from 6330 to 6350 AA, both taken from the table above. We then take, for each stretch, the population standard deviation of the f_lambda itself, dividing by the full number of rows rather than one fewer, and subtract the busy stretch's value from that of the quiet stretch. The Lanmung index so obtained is 0.00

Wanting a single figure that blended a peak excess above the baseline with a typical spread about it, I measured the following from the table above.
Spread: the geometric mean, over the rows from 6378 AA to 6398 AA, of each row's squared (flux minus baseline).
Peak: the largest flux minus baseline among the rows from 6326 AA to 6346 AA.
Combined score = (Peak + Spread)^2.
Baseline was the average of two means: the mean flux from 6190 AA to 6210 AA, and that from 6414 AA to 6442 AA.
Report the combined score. 1.01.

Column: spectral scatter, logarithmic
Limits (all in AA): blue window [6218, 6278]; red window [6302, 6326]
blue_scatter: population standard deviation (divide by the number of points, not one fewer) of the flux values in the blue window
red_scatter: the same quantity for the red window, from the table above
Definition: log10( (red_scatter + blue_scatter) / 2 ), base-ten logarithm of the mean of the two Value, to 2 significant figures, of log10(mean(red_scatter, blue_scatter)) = -0.50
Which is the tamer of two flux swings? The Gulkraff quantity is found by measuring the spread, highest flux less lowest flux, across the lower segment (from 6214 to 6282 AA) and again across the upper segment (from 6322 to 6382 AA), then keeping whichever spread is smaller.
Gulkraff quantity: 1.66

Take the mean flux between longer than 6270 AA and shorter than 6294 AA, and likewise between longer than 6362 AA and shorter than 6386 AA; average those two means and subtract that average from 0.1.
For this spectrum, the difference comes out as -16.5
